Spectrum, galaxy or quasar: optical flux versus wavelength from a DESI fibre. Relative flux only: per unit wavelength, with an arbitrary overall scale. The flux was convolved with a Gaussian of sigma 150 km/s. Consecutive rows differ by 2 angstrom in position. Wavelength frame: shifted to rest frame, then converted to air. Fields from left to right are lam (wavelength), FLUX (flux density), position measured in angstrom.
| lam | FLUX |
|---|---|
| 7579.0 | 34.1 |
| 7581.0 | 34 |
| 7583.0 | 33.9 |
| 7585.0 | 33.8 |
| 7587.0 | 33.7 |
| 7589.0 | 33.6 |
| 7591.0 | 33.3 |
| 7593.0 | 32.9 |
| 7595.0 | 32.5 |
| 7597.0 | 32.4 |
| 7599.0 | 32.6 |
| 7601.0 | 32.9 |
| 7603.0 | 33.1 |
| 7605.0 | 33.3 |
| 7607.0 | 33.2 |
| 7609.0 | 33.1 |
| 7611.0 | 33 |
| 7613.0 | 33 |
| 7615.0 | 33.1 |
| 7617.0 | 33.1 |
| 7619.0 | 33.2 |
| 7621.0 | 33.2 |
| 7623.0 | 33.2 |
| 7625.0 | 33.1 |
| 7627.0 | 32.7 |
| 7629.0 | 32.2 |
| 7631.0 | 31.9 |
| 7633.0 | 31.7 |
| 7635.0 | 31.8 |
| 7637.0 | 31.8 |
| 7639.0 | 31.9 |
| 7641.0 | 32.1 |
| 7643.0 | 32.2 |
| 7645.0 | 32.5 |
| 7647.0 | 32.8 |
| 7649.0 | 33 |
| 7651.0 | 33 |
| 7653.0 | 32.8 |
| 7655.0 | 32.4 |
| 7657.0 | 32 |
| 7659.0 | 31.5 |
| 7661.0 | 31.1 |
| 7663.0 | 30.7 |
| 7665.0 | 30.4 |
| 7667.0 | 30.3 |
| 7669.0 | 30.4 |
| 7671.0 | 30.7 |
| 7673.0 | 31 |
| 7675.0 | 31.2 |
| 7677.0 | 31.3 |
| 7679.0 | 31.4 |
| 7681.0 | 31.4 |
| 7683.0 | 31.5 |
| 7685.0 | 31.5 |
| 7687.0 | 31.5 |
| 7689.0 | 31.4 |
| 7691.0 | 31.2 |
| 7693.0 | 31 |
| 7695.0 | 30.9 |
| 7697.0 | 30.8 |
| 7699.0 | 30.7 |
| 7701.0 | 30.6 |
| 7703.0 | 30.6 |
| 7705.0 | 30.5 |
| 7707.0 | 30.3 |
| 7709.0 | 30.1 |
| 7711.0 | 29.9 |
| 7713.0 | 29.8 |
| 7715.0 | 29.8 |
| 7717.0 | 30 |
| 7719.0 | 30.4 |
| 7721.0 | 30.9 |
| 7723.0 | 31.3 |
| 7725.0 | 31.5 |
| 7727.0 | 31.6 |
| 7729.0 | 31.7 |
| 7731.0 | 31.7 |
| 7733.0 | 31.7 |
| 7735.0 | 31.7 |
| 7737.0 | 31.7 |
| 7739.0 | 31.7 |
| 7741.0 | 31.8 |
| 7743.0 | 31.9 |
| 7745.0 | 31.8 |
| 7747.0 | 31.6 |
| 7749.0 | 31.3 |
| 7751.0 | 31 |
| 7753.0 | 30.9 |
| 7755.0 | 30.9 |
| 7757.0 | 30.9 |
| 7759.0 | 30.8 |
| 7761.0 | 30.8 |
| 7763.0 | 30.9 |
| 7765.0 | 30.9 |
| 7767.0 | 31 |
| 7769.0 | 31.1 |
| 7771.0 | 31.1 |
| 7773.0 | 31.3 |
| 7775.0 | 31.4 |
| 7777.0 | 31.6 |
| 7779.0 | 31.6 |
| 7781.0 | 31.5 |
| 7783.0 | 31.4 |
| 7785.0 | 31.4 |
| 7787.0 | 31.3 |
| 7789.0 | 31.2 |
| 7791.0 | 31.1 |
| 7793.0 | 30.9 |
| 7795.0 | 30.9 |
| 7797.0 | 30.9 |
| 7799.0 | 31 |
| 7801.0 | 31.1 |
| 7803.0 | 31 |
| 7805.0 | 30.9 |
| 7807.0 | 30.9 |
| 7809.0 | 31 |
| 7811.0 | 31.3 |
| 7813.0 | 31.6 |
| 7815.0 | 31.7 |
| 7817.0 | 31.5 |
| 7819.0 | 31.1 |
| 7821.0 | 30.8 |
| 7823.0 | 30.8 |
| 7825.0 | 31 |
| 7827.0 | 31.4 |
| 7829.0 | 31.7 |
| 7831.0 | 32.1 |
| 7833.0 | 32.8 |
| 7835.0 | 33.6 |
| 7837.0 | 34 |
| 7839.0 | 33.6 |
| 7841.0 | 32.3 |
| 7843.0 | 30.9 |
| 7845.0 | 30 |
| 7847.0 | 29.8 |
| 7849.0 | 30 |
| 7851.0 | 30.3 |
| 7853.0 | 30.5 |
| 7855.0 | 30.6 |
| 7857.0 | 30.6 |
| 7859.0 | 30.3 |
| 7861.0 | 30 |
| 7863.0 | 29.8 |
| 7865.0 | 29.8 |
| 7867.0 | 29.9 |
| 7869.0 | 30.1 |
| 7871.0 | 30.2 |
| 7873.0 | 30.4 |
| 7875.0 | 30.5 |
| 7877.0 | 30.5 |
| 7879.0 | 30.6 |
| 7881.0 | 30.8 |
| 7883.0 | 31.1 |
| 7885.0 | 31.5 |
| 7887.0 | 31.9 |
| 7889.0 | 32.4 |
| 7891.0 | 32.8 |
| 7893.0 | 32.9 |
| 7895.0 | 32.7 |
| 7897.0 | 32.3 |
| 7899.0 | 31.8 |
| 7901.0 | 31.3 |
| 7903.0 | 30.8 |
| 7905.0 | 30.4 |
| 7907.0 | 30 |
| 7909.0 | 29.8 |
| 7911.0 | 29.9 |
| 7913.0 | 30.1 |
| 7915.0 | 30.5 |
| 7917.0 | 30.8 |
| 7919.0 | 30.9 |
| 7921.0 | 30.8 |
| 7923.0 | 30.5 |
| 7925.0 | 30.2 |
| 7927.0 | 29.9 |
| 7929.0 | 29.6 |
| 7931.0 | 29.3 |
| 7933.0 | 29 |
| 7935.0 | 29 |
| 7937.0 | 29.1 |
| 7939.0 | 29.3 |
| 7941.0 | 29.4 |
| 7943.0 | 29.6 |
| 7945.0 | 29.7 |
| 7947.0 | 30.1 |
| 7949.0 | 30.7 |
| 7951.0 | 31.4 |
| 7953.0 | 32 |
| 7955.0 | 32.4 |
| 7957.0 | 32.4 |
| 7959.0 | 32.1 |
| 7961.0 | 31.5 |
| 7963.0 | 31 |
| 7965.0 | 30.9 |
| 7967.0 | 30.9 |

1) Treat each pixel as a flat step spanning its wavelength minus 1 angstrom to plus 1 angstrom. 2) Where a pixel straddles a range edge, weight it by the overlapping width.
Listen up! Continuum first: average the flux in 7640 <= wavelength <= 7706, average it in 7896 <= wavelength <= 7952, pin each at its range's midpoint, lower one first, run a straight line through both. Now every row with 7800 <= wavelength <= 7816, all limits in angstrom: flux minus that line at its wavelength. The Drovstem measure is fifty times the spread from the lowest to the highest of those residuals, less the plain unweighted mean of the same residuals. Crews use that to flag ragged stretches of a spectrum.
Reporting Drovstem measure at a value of 42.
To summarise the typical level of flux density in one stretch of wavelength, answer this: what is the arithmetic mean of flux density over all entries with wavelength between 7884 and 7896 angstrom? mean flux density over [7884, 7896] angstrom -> 32.4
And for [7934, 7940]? 29.1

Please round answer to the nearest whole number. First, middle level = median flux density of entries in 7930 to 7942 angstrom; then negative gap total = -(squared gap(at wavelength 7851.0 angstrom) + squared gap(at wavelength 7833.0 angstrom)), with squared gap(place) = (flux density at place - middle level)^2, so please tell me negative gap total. -14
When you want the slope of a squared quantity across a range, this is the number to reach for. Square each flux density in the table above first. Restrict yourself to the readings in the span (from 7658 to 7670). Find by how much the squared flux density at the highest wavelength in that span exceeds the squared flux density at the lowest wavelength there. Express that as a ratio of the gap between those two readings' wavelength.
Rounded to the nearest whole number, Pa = -7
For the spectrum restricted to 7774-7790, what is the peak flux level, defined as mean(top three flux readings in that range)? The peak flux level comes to 31.6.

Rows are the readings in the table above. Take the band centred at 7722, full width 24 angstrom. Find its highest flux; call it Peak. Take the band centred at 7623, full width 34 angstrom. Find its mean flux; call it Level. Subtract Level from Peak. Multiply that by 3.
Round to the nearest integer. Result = -3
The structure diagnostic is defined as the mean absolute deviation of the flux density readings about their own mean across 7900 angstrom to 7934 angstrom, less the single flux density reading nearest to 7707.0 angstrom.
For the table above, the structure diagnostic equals -29.8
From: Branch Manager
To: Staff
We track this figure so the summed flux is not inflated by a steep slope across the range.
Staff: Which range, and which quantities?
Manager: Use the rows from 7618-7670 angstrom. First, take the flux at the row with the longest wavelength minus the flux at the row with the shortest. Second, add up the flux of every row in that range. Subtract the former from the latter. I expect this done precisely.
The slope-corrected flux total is 837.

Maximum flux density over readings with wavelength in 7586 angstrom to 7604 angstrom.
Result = 33.7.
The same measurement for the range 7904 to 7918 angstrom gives 30.8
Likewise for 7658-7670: 31.5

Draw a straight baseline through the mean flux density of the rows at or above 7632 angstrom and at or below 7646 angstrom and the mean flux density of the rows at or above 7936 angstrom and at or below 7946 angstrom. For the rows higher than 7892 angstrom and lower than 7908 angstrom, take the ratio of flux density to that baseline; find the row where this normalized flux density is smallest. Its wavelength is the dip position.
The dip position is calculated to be 7907.0 angstrom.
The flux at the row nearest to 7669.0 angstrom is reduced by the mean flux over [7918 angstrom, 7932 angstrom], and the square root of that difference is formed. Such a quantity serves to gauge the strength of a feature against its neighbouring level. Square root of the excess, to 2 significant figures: 0.48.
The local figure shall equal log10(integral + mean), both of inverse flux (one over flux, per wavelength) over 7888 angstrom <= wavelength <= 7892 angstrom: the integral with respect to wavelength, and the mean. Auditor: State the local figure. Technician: -0.814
